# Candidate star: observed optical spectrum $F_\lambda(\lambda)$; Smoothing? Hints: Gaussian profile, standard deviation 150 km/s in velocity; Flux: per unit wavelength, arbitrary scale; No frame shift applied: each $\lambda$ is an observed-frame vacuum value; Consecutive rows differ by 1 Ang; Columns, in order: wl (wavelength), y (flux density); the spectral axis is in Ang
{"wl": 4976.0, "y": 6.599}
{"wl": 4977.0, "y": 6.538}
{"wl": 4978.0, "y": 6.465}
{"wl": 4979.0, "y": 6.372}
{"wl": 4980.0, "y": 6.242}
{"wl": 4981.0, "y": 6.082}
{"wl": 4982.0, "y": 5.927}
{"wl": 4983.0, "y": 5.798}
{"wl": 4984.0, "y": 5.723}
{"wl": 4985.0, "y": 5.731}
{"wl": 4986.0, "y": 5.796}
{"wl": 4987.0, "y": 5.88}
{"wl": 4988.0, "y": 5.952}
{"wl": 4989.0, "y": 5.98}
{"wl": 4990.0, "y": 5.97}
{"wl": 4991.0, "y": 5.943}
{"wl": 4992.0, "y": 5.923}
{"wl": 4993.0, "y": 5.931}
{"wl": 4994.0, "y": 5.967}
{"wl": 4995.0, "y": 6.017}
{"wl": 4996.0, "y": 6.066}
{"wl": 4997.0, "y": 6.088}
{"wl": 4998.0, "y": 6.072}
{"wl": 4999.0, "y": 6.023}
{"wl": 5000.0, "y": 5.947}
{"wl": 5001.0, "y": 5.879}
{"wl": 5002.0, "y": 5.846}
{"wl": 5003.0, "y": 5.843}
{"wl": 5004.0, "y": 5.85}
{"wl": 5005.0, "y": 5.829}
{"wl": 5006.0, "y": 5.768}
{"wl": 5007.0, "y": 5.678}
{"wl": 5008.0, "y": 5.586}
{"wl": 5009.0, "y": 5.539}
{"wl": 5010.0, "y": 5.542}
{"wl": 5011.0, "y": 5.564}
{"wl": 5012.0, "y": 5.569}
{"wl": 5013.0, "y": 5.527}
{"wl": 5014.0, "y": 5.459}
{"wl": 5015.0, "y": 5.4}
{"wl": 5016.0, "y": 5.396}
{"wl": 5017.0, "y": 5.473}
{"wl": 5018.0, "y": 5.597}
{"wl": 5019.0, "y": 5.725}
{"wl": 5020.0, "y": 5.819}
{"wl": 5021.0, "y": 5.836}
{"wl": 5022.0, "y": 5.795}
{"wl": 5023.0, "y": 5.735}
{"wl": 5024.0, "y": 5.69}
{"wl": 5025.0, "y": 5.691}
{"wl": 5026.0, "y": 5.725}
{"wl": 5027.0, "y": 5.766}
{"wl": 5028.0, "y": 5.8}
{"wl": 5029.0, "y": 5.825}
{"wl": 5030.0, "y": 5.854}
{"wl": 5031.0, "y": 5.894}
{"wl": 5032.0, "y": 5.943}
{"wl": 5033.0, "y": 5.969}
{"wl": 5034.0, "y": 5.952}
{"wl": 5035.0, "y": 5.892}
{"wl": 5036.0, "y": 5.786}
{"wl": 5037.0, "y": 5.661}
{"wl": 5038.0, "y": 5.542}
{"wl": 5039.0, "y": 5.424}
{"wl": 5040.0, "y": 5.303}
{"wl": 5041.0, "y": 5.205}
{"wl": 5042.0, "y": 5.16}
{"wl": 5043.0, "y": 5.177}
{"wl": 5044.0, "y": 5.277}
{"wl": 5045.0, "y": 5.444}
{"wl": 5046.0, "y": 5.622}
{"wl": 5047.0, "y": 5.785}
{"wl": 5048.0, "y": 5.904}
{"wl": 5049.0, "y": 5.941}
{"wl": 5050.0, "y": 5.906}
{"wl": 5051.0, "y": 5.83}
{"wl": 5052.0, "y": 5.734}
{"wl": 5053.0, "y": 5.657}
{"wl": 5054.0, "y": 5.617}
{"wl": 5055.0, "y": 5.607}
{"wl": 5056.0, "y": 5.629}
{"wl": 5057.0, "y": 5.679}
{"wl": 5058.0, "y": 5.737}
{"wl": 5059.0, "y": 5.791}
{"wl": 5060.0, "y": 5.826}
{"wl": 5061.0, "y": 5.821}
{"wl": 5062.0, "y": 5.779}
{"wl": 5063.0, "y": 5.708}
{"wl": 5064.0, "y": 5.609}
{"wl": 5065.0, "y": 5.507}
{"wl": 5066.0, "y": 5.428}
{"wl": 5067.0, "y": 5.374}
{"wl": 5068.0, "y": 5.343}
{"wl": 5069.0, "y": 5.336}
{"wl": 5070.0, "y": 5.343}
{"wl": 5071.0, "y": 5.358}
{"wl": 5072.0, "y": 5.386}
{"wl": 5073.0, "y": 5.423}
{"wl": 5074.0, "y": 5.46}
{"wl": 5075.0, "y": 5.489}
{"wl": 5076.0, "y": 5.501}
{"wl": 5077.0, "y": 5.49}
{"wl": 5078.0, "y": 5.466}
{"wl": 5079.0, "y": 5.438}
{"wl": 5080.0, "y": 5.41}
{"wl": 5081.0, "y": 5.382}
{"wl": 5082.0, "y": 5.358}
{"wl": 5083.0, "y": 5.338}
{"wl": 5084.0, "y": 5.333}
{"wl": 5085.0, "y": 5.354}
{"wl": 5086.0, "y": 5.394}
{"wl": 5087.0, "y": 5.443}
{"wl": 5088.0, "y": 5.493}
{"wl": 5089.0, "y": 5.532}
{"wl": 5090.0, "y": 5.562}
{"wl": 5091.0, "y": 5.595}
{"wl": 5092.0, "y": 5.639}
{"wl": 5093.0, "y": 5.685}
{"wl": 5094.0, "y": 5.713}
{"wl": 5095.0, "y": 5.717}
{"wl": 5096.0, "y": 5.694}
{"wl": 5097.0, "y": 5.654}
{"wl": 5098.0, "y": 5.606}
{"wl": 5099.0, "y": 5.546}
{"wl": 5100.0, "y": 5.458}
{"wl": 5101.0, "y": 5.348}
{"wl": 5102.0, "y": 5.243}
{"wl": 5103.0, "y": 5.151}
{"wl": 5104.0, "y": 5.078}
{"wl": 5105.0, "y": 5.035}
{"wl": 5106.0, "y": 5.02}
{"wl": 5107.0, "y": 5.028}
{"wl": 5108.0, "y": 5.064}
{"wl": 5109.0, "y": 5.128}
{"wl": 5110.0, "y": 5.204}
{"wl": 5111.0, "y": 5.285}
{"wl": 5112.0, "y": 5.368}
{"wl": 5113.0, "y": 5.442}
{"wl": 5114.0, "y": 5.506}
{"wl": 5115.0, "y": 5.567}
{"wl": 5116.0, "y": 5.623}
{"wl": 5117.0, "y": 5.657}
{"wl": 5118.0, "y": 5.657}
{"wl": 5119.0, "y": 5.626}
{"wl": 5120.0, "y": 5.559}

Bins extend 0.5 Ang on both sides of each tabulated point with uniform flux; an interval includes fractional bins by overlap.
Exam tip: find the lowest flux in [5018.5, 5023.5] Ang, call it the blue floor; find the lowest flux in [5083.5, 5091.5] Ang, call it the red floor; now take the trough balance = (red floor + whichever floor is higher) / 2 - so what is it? 5.53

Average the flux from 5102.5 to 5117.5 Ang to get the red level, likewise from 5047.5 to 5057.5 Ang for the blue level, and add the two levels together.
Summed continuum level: 11.0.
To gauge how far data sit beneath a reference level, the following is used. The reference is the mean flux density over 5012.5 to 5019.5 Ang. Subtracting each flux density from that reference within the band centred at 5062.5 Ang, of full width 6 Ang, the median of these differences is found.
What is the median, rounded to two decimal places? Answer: -0.23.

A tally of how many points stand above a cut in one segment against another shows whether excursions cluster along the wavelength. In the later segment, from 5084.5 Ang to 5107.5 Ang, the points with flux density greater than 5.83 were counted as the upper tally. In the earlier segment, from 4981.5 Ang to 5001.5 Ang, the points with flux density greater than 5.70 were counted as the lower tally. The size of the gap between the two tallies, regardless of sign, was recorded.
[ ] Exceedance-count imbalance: 20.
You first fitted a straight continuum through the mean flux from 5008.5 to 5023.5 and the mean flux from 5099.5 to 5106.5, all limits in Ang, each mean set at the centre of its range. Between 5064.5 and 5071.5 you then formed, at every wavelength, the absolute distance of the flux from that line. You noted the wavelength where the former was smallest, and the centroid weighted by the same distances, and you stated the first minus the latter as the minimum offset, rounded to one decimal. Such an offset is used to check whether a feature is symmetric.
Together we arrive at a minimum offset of 3.9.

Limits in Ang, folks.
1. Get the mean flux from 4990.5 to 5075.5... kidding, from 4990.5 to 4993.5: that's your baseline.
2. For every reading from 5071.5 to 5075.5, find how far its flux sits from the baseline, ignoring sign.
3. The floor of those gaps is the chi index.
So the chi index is 0.44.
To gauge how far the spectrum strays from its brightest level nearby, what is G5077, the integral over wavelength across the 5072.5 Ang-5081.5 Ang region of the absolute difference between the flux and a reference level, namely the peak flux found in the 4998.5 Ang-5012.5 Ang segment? 5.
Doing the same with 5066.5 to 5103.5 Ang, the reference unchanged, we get 21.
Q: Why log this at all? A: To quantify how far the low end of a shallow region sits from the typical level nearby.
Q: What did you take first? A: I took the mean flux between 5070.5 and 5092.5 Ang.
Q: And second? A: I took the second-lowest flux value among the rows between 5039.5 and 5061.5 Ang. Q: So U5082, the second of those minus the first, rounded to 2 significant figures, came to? -0.27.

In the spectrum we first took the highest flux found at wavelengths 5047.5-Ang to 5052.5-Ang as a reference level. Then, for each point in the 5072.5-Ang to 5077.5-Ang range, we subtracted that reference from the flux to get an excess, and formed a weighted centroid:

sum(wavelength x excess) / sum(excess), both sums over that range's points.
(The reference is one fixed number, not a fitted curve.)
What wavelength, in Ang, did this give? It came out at 5074.9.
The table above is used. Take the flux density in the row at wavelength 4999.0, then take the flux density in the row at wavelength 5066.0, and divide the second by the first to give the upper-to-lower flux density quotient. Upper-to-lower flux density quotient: 0.901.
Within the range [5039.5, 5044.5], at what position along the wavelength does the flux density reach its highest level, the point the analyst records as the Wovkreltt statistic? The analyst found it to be 5040.0 Ang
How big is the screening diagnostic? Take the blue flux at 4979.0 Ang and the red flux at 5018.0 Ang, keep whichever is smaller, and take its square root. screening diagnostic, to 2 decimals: 2.37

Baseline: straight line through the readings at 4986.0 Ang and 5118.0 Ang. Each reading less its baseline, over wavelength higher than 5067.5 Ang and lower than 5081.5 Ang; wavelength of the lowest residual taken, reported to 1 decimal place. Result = 5069.0 Ang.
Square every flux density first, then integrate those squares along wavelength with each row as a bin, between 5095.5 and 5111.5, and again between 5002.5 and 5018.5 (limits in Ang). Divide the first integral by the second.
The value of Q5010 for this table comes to 0.89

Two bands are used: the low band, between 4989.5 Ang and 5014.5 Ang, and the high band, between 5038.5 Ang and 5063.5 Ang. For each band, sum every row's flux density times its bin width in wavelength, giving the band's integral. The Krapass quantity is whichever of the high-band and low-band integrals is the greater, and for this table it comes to 145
